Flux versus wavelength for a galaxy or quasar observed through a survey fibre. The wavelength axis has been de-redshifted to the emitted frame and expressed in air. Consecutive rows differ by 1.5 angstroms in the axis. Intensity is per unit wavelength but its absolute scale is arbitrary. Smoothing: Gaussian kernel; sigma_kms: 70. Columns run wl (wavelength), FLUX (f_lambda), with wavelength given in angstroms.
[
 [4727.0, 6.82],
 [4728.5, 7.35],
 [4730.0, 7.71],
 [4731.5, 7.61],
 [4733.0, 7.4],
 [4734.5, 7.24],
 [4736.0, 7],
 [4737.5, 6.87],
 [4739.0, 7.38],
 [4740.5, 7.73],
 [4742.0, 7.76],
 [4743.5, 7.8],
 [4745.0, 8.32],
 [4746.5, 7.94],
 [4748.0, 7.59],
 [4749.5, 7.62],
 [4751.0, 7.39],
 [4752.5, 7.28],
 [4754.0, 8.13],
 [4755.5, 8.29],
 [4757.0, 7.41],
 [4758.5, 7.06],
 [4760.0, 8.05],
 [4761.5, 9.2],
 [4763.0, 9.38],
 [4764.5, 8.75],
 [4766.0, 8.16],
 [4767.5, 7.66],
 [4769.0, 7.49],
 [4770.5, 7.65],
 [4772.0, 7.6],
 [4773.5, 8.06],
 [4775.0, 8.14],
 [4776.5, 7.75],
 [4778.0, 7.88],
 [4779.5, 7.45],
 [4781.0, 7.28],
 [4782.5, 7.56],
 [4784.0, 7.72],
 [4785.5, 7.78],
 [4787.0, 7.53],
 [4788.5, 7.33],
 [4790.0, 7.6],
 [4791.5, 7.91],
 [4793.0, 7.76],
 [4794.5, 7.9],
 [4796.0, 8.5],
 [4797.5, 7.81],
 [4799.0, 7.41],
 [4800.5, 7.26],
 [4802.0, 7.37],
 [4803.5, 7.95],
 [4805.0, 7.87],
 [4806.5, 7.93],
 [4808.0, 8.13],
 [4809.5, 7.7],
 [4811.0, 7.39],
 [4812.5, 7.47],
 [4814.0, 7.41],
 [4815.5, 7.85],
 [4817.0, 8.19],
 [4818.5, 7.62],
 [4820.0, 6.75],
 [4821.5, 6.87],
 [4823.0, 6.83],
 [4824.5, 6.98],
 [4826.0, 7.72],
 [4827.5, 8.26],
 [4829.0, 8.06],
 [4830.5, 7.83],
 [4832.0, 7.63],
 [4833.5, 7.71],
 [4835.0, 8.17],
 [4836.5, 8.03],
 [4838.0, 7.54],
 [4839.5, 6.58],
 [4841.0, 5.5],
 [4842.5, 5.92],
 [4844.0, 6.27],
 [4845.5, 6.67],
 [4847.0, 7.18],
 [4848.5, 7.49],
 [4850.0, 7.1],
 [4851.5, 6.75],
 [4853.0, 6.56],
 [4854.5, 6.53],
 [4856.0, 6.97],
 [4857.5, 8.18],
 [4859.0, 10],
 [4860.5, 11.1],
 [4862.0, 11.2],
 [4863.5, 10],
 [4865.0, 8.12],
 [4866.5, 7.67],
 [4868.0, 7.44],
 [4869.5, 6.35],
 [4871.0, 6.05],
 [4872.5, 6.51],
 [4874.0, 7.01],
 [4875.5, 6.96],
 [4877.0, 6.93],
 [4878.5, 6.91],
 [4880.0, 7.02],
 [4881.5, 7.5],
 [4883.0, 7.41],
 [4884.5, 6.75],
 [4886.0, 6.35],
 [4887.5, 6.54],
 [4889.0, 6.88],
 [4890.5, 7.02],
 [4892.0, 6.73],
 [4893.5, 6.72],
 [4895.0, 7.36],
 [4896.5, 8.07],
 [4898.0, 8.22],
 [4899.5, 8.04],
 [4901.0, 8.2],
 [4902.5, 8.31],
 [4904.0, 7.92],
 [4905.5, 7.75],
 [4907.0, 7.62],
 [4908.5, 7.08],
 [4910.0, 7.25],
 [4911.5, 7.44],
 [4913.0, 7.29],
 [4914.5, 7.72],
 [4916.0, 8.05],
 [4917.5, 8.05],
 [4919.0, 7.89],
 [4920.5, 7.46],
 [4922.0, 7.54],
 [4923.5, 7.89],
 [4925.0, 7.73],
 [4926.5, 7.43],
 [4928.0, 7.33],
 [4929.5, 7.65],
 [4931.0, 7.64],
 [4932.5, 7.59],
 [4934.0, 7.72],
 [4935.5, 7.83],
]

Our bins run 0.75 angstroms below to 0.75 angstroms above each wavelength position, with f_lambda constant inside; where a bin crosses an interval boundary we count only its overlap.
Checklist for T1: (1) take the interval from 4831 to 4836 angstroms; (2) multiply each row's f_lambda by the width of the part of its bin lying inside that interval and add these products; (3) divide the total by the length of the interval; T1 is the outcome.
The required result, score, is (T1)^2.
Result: 61.6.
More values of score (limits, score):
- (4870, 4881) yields 45.9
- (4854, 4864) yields 84.3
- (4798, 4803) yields 54.8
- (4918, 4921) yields 59.7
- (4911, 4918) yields 59.4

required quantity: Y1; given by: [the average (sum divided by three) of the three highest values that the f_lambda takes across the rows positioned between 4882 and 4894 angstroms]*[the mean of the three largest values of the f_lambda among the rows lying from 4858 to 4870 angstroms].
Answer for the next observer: 76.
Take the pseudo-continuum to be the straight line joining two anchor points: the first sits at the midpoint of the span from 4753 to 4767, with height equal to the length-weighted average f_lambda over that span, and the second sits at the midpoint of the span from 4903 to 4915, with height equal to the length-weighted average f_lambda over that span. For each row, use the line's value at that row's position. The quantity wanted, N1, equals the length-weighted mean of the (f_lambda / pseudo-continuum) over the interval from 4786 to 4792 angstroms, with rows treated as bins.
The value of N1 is 0.94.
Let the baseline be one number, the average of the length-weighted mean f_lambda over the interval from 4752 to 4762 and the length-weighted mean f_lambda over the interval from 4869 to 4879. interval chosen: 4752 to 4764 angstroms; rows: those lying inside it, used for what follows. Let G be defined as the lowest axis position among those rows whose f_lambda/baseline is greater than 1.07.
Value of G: 4754.0 angstroms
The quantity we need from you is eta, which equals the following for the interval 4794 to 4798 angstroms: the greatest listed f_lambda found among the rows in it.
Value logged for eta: 8.5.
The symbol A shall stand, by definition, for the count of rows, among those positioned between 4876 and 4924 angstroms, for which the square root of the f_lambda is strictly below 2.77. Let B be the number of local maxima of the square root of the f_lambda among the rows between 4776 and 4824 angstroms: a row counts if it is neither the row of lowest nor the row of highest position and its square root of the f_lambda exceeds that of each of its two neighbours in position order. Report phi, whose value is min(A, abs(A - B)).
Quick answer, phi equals 11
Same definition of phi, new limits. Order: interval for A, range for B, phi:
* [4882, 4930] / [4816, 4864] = 14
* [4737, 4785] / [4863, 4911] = 10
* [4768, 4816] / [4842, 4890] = 11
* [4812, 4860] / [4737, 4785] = 14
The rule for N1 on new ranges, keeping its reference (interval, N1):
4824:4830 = 0.98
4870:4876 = 0.86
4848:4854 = 0.89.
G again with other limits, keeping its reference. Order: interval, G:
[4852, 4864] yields 4857.5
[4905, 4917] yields 4916.0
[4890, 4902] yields 4896.5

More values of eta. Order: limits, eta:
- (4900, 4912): 8.31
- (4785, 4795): 7.91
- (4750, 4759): 8.29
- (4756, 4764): 9.38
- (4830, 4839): 8.17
